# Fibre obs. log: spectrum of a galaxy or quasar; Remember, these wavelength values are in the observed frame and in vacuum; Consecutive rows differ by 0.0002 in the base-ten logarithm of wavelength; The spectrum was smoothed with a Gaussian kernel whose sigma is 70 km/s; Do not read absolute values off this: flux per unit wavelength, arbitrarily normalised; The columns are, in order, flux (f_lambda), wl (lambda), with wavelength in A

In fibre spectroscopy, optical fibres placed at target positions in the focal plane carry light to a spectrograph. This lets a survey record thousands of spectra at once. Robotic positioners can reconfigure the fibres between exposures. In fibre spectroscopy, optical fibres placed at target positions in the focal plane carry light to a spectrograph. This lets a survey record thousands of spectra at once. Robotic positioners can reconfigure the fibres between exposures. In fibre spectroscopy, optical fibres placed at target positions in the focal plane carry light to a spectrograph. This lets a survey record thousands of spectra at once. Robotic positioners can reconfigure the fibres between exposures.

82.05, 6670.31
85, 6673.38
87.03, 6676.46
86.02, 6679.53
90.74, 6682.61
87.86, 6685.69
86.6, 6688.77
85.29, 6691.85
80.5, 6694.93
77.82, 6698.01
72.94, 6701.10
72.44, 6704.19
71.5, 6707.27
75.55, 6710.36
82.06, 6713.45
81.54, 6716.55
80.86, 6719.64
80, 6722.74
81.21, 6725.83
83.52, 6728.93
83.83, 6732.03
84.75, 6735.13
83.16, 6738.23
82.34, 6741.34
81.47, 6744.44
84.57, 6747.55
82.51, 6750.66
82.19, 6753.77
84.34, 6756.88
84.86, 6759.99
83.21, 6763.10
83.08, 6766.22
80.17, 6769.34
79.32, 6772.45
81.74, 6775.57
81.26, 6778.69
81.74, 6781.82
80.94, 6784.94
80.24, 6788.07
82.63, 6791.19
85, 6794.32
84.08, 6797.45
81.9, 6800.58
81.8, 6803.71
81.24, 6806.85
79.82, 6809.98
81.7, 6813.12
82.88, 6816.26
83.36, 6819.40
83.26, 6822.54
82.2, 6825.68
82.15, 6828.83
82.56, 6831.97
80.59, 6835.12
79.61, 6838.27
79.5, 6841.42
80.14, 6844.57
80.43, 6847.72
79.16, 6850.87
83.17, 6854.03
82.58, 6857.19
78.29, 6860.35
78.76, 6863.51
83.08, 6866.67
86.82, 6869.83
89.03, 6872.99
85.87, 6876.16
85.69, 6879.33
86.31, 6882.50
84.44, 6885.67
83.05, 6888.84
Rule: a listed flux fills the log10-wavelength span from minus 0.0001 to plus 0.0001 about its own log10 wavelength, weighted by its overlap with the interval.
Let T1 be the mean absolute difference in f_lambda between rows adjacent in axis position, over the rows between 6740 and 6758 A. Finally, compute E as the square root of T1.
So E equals 1.3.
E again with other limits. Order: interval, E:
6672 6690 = 1.5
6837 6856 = 1.1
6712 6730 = 1.1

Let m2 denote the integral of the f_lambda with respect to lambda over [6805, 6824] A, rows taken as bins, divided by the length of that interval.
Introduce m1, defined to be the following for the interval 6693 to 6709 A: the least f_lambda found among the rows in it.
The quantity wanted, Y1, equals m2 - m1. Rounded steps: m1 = 71.5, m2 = 82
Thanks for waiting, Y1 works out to 11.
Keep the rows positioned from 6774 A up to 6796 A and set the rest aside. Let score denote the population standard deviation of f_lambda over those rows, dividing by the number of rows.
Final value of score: 1.43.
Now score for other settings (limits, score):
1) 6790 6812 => 1.61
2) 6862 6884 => 3.05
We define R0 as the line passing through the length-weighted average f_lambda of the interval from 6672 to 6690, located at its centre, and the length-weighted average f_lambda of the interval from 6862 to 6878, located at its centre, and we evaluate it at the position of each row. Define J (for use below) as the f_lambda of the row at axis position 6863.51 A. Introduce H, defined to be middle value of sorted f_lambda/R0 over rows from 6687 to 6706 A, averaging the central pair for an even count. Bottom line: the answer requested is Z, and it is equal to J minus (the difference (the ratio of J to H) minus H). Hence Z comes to -6.9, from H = 0.91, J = 78.76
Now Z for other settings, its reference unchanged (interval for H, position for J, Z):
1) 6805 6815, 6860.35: -3.2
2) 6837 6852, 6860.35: -4.5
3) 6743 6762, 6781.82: -1.8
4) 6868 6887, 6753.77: 2.4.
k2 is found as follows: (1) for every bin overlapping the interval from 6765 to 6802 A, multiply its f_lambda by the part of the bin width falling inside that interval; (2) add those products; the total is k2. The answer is 3028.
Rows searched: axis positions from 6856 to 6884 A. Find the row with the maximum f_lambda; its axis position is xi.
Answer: 6872.99 A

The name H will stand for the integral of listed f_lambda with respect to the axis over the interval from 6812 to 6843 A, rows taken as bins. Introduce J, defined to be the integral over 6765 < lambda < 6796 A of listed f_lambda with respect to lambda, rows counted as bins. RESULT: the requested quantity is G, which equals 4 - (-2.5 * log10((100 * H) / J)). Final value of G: 9.002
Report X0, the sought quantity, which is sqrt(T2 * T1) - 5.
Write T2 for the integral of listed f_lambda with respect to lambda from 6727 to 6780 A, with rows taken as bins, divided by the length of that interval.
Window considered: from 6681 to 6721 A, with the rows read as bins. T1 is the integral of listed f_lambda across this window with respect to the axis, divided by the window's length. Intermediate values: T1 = 80.4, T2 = 82.7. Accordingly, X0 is 76.6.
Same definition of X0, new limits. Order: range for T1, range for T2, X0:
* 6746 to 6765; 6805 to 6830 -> 77.8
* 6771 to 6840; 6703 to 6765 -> 76.6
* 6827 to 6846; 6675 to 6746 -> 76.2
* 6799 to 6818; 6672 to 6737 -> 76.7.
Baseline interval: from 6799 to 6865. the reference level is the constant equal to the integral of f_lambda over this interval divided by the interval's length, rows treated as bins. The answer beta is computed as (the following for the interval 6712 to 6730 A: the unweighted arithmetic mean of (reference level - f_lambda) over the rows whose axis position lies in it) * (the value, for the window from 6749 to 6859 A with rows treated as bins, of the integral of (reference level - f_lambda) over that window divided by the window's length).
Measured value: 0.2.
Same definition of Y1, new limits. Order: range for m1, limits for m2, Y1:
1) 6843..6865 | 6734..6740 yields 5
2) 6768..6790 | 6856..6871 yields 2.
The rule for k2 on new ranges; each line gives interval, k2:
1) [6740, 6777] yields 3052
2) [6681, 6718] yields 2975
